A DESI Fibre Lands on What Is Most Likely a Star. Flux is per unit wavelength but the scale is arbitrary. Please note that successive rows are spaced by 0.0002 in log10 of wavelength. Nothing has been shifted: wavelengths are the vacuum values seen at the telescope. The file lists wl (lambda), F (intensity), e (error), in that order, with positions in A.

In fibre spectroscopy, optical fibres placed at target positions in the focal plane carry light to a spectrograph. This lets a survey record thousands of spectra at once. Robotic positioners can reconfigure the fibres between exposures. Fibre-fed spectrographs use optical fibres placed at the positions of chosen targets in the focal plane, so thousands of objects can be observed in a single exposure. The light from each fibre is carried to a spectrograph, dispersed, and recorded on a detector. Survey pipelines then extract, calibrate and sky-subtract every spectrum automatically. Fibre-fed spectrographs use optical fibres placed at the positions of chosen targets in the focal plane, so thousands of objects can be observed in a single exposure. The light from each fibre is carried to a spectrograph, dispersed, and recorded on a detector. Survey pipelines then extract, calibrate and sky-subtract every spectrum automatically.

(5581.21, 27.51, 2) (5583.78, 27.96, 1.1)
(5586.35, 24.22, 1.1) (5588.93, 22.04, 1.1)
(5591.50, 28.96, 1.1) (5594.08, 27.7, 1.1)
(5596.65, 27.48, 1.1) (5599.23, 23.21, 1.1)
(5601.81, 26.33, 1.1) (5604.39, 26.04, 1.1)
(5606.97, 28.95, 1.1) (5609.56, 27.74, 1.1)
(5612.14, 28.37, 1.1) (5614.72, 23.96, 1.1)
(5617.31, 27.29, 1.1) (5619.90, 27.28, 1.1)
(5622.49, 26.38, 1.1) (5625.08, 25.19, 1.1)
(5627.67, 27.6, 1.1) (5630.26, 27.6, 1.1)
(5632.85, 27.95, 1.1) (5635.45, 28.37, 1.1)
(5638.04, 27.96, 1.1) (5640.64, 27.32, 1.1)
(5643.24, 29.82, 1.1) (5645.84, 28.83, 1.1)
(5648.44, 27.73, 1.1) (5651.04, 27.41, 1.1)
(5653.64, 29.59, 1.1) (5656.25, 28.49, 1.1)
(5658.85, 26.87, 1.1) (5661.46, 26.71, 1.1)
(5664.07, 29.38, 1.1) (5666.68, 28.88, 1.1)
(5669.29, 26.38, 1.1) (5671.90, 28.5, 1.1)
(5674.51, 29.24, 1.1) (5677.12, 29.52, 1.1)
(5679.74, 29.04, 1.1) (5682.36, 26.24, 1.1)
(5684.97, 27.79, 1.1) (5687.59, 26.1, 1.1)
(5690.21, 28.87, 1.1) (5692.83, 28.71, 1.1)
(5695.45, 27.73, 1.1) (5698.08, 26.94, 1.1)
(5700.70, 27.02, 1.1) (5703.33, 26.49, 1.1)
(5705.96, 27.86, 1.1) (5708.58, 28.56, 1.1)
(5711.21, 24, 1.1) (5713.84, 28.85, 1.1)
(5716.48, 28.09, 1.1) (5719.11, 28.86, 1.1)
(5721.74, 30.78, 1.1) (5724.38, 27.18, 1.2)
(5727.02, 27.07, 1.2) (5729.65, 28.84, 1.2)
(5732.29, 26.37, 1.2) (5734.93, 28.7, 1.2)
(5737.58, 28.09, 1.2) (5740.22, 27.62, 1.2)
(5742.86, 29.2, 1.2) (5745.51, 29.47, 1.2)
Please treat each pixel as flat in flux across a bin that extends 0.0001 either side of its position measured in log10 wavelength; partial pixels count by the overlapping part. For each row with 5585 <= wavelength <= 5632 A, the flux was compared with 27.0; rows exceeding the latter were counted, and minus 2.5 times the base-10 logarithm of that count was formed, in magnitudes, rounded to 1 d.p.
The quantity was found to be -2.5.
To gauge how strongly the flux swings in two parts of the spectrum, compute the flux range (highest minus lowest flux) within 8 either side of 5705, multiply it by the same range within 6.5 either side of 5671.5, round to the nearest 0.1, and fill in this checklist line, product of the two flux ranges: 14.3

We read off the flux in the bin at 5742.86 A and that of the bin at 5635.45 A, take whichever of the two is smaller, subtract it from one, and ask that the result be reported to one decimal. -27.4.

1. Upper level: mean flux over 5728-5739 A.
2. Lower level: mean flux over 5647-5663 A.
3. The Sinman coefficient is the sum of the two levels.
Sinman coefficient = 55.8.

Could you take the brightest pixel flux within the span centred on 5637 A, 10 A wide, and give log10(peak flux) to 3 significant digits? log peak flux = 1.45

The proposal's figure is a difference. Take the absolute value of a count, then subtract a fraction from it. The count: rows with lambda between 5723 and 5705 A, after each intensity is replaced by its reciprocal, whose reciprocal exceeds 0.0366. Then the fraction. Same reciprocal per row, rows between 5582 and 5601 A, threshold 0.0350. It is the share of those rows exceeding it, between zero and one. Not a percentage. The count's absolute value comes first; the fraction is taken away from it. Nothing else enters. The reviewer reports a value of 0.14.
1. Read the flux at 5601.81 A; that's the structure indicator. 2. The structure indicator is 26.33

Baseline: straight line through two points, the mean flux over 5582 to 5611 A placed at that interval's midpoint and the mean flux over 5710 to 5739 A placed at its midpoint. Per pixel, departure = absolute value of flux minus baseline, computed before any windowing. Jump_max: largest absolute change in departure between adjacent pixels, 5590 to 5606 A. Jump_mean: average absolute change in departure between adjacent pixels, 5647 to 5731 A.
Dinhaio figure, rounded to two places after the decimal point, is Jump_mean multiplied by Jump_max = 2.73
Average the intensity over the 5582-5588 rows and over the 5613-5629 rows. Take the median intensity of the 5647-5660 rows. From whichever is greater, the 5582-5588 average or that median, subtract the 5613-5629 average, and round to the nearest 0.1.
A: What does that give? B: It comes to 1.4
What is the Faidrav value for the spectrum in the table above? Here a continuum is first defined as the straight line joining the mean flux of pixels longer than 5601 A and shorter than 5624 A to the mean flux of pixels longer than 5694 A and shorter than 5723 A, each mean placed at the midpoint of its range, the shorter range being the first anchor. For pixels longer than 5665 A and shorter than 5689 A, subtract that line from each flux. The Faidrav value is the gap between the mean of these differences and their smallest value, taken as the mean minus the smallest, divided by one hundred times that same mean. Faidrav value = 0.04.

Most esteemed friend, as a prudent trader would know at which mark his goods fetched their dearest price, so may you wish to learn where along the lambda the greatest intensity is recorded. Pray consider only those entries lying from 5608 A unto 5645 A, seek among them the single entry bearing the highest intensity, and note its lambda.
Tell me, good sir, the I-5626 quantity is 5643.24 A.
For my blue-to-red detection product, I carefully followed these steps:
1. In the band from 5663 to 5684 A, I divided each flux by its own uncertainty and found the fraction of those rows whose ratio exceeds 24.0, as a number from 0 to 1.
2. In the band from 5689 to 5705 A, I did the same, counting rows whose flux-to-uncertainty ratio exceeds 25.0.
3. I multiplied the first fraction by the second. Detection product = 0.4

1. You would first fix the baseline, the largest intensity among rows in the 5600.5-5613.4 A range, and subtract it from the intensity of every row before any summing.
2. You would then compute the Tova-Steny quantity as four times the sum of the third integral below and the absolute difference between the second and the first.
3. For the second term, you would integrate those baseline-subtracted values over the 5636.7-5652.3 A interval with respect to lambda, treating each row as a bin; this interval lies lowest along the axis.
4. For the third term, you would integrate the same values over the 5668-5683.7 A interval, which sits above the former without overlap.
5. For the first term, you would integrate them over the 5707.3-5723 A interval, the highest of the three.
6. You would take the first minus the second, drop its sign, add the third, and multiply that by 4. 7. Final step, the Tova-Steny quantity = -50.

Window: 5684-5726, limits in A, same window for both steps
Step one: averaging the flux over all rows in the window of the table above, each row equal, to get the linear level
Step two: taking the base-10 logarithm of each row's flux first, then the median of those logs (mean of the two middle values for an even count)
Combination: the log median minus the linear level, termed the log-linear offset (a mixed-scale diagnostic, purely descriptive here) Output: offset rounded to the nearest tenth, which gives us -26.3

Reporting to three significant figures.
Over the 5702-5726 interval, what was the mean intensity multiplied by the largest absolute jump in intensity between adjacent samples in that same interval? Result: 135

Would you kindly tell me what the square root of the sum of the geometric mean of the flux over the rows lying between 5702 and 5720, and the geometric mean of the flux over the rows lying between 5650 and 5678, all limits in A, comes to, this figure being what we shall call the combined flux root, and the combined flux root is 7.46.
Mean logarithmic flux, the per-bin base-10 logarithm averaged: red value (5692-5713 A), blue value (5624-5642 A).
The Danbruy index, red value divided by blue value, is 1.00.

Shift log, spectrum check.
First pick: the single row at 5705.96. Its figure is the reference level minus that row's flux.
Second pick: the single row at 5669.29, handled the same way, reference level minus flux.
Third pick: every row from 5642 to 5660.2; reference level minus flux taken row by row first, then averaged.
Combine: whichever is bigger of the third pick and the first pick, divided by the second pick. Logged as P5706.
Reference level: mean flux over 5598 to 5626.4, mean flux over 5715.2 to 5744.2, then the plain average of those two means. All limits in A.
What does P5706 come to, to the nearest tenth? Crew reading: -0.5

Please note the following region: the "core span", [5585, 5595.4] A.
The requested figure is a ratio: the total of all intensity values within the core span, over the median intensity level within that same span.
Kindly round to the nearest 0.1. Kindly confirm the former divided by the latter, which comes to 4.0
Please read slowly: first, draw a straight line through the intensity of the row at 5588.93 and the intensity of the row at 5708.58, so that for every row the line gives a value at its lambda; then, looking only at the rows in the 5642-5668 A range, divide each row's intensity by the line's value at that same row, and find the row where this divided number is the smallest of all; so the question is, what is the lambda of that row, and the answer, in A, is 5661.46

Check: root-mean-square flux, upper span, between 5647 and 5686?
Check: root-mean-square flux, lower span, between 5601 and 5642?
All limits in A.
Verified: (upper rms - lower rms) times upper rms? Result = 27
